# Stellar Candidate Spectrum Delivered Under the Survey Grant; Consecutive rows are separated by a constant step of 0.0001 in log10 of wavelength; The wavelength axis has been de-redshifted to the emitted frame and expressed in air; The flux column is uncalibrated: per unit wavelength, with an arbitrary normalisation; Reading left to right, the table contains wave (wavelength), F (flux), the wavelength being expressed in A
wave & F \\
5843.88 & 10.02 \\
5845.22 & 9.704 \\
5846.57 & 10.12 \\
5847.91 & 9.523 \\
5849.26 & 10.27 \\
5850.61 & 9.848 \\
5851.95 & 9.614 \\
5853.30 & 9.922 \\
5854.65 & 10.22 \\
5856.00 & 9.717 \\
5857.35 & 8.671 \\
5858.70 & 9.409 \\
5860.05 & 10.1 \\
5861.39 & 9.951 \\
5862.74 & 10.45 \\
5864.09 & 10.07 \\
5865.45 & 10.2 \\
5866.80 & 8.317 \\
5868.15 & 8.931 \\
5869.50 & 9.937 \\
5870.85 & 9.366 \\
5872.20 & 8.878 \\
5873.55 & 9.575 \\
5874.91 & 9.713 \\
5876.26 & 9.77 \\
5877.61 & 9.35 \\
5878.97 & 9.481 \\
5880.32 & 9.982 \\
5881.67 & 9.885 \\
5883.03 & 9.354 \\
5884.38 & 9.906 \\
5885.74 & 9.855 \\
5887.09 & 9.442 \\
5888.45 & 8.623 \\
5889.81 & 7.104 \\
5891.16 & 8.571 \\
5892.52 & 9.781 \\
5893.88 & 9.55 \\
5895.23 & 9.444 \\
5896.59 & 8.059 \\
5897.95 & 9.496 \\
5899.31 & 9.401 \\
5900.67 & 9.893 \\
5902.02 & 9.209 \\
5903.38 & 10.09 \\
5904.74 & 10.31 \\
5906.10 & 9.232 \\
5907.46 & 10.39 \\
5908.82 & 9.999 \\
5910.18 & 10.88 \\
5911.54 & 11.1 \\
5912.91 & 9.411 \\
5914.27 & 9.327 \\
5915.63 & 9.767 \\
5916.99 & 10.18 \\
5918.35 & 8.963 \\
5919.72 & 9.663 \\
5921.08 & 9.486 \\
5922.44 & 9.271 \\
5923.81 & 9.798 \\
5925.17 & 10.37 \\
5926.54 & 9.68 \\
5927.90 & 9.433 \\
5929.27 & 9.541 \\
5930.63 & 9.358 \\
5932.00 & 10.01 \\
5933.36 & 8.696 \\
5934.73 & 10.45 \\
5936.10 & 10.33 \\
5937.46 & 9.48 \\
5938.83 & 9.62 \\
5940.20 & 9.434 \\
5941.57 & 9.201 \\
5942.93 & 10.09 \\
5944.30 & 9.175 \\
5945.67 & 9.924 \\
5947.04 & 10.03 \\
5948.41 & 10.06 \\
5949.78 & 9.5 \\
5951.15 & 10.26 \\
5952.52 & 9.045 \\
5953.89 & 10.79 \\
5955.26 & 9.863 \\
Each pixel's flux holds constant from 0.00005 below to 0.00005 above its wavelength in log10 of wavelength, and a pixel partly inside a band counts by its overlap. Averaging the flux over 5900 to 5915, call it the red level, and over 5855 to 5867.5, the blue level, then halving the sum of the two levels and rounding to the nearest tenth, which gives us 9.8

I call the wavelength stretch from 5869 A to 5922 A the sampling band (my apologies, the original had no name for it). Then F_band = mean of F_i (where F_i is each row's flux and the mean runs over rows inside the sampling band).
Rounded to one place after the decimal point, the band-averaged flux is 9.5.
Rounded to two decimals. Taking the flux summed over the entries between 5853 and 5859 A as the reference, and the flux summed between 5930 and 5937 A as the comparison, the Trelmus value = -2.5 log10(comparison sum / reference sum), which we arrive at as -0.02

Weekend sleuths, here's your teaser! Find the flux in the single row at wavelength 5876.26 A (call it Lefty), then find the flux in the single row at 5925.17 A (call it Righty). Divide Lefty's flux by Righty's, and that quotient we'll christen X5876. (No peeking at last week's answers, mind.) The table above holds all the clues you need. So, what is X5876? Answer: 0.94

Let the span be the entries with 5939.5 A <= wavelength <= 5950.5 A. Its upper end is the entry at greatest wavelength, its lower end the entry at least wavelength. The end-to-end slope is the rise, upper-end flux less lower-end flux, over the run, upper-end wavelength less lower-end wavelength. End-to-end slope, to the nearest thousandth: 0.007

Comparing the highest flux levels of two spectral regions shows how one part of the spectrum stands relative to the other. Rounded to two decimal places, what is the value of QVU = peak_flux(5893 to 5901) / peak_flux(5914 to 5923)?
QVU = 0.97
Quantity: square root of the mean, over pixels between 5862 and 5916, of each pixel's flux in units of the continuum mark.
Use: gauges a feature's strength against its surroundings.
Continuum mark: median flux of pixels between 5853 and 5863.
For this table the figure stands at 0.980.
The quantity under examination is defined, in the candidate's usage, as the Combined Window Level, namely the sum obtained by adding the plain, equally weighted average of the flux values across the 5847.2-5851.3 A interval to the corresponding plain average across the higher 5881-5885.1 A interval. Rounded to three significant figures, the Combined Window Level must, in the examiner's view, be 19.6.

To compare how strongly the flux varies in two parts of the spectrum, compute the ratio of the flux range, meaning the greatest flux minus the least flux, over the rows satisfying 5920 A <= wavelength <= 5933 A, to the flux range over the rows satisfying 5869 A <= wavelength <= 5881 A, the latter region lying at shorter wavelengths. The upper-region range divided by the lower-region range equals 1.00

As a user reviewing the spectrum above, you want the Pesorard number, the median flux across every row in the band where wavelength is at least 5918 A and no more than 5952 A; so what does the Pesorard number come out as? 9.62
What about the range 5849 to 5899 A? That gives 9.61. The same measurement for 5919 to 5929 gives 9.66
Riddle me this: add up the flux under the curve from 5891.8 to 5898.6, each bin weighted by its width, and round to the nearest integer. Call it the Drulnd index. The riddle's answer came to 63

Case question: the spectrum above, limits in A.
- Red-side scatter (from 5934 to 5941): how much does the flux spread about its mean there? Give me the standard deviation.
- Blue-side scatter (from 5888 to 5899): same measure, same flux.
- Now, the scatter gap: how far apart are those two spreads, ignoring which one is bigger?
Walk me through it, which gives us 0.4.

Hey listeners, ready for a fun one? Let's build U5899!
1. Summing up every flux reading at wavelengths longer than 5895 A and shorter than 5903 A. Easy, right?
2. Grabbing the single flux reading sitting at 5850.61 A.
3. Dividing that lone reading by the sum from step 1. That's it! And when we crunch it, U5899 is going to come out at 0.177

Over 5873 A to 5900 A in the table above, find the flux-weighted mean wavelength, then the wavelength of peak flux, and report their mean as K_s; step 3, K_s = 5883.3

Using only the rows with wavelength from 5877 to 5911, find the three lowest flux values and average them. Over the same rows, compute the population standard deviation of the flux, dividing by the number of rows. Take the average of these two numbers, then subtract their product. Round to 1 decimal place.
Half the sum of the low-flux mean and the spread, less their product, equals -1.7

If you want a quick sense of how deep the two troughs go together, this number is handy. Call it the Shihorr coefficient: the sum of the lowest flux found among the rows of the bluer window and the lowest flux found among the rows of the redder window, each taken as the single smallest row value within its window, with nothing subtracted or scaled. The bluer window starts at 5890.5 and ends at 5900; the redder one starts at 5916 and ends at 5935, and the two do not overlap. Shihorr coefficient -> 16.8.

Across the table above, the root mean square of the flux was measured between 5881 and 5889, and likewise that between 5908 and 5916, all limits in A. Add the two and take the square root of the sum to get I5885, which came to 4.43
